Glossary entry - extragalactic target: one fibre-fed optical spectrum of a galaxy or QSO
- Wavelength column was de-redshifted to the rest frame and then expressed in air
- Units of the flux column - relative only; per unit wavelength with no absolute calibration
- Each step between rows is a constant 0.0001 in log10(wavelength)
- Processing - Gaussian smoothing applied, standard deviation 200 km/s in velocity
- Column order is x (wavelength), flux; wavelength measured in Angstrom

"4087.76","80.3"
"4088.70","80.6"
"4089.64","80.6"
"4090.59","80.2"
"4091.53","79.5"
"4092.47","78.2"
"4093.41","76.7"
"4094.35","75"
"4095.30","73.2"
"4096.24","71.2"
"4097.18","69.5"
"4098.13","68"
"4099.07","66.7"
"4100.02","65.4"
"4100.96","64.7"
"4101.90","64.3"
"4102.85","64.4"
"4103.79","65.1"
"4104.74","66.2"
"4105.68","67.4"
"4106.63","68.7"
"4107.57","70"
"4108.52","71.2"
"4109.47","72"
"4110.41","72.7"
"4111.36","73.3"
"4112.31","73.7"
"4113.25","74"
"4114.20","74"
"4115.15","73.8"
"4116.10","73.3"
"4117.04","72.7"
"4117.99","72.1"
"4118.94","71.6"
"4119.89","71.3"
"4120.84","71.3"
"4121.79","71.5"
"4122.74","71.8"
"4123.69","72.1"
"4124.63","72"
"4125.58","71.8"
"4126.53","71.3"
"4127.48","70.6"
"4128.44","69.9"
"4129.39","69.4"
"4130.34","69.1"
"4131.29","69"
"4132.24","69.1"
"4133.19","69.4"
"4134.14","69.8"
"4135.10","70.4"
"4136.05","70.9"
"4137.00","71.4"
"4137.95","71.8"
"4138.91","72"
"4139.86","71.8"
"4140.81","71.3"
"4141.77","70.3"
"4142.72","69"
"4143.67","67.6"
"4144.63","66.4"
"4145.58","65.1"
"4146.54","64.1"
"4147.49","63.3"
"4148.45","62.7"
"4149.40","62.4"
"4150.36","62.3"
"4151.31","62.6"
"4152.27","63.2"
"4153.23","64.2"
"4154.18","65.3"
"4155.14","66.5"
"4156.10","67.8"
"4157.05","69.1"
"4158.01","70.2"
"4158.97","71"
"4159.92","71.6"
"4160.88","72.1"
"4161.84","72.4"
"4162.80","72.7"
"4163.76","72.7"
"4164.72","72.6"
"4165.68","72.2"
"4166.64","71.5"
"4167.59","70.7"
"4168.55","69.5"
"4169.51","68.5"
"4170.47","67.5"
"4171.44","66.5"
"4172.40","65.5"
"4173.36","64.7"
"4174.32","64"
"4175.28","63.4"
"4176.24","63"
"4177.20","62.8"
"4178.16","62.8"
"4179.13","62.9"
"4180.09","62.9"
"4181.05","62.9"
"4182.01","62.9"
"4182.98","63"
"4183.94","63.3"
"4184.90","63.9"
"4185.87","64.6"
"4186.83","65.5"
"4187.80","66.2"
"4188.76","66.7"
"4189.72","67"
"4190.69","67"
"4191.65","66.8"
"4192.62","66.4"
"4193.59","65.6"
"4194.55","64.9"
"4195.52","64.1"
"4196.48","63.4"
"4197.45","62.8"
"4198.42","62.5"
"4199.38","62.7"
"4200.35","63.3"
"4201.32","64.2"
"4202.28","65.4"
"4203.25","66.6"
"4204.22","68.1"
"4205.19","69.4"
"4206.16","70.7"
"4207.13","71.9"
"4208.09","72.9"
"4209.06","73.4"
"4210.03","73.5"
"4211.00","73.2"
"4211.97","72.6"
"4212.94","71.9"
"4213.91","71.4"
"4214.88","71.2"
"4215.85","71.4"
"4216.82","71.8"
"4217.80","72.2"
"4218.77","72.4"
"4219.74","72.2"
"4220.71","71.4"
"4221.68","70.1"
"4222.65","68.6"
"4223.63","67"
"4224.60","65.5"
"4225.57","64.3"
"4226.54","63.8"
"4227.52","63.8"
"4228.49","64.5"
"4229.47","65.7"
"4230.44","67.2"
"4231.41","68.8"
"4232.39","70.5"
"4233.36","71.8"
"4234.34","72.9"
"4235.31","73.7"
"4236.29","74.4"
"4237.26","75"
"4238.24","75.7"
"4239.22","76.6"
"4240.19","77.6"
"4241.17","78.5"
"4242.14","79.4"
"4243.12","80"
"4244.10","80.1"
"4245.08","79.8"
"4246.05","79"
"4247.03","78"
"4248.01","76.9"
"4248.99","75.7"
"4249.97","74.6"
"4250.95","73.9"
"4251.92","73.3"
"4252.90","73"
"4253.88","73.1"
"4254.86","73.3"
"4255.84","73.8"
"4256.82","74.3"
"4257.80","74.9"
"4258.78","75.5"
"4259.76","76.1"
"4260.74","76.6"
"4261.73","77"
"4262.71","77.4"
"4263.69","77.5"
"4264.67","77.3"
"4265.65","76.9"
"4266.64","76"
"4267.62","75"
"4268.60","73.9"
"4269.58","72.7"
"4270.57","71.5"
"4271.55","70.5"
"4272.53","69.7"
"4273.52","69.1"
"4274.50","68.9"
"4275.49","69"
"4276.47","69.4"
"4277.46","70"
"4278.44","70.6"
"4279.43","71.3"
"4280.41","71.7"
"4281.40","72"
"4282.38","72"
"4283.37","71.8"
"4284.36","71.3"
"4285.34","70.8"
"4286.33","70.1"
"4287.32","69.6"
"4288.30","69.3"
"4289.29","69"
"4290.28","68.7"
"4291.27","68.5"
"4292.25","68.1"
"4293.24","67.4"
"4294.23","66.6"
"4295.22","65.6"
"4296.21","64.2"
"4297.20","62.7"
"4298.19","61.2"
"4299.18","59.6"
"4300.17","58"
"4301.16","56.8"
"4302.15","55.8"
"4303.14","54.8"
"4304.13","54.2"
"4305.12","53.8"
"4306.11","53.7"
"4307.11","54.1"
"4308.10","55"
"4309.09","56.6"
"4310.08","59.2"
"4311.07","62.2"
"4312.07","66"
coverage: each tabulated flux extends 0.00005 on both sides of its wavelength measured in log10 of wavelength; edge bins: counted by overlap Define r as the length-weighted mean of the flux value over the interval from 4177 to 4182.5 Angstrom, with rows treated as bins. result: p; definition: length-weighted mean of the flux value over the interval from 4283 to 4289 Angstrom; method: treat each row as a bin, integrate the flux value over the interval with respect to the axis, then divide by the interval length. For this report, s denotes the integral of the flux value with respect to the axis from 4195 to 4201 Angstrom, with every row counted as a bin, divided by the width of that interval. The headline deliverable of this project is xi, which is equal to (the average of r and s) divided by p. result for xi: 0.89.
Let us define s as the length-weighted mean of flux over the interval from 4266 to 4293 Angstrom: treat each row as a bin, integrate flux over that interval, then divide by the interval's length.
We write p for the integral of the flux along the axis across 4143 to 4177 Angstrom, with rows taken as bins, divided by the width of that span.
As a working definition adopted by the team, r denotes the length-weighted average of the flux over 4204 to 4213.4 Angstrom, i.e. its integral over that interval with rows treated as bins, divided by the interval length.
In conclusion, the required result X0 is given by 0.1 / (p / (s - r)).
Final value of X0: -0.002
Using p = 67.3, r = 72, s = 70.8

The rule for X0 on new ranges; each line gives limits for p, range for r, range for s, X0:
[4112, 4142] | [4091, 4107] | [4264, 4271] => 0.007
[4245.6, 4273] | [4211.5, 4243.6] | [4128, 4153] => -0.005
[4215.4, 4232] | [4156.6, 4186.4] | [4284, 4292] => 0.004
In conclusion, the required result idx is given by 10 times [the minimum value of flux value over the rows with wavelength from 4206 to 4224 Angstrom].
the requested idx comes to 670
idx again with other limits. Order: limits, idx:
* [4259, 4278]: 689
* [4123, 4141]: 690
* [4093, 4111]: 643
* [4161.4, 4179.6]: 628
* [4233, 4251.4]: 718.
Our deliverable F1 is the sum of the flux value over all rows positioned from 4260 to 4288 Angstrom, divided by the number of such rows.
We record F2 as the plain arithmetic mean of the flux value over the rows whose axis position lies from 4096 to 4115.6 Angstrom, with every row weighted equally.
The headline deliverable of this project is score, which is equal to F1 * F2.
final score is 5027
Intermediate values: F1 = 72.5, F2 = 69.3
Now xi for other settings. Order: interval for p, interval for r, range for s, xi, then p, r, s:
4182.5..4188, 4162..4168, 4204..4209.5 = 1.11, 64.3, 72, 71.2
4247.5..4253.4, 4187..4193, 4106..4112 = 0.92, 74.6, 67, 71.2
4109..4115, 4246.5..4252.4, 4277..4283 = 1.00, 73.3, 75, 71.3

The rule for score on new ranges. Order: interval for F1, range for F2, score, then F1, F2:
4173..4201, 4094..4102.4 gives 4409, 64.2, 68.7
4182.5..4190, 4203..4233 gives 4527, 65.0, 69.6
